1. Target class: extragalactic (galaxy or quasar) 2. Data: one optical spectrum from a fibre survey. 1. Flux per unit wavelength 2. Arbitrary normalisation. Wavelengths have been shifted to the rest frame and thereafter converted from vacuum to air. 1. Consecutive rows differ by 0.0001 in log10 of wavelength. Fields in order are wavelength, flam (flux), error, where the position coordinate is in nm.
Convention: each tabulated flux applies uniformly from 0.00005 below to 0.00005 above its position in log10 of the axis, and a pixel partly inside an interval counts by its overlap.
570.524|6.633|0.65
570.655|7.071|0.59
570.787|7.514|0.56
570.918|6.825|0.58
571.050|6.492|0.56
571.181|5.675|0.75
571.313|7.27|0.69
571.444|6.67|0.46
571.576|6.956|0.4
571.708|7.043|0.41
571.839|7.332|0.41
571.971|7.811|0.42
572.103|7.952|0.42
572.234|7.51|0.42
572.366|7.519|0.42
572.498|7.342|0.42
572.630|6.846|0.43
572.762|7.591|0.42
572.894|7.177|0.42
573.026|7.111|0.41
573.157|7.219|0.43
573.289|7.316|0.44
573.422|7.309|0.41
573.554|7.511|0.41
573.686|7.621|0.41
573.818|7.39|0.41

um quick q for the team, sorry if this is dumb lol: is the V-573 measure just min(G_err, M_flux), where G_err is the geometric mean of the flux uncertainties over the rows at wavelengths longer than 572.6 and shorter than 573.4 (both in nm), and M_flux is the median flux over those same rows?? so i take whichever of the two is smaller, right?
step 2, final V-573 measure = 0.425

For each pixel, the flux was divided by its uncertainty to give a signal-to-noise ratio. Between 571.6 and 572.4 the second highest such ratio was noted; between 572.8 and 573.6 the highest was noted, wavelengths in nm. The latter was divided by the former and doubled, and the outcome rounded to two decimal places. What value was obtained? 1.97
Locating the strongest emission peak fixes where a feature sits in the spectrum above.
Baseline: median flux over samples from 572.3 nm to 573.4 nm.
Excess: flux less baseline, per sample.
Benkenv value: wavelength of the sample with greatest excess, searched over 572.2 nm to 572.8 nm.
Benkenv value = 572.762 nm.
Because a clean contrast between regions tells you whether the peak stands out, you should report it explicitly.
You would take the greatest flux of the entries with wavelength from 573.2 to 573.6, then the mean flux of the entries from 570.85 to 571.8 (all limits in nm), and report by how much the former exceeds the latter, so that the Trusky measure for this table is 0.8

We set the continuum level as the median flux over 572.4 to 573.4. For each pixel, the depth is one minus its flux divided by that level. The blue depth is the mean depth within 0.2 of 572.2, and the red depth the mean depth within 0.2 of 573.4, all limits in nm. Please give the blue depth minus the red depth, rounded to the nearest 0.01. -0.04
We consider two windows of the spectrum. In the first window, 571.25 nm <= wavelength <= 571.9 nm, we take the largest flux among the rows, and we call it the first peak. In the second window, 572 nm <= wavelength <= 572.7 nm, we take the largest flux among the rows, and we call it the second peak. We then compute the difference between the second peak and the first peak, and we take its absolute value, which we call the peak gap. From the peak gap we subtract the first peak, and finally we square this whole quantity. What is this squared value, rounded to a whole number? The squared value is 45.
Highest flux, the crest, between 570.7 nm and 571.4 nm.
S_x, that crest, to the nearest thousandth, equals 7.514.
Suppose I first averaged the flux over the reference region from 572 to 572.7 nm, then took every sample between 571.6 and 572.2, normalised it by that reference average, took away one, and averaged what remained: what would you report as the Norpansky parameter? 0.01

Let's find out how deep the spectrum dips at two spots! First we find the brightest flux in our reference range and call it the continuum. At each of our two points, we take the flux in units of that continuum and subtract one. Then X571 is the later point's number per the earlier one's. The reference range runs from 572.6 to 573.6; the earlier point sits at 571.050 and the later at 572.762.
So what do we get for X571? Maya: 0.00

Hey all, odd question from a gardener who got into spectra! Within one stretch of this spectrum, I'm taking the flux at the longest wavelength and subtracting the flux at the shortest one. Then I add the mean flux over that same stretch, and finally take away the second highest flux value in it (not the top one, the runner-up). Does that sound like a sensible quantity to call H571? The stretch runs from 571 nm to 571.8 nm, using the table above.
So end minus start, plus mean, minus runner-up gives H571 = 0.2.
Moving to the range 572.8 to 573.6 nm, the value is 0.3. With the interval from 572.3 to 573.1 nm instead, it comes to -0.7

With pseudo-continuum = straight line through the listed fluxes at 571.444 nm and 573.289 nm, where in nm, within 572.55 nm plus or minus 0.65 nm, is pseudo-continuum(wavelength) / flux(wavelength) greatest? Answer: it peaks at 572.630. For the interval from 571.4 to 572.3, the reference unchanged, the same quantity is 571.444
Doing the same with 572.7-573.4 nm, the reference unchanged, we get 573.026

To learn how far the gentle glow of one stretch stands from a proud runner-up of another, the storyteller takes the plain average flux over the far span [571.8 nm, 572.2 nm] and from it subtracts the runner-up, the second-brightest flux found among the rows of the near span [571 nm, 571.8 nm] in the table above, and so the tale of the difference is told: 0.7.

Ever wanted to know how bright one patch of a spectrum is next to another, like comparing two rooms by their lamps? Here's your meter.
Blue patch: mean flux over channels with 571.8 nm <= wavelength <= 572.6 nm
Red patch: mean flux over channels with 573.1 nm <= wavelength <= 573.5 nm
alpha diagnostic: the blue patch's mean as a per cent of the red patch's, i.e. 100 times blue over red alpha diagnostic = 104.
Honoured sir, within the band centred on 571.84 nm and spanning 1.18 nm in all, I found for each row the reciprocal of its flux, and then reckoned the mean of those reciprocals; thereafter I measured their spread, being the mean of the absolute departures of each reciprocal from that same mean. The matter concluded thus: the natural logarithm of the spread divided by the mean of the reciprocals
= -3.1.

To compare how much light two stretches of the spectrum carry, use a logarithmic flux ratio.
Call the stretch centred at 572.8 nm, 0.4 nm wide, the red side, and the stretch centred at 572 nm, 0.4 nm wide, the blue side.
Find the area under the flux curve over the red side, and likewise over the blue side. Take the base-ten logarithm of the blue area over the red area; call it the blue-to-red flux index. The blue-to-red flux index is 0.03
